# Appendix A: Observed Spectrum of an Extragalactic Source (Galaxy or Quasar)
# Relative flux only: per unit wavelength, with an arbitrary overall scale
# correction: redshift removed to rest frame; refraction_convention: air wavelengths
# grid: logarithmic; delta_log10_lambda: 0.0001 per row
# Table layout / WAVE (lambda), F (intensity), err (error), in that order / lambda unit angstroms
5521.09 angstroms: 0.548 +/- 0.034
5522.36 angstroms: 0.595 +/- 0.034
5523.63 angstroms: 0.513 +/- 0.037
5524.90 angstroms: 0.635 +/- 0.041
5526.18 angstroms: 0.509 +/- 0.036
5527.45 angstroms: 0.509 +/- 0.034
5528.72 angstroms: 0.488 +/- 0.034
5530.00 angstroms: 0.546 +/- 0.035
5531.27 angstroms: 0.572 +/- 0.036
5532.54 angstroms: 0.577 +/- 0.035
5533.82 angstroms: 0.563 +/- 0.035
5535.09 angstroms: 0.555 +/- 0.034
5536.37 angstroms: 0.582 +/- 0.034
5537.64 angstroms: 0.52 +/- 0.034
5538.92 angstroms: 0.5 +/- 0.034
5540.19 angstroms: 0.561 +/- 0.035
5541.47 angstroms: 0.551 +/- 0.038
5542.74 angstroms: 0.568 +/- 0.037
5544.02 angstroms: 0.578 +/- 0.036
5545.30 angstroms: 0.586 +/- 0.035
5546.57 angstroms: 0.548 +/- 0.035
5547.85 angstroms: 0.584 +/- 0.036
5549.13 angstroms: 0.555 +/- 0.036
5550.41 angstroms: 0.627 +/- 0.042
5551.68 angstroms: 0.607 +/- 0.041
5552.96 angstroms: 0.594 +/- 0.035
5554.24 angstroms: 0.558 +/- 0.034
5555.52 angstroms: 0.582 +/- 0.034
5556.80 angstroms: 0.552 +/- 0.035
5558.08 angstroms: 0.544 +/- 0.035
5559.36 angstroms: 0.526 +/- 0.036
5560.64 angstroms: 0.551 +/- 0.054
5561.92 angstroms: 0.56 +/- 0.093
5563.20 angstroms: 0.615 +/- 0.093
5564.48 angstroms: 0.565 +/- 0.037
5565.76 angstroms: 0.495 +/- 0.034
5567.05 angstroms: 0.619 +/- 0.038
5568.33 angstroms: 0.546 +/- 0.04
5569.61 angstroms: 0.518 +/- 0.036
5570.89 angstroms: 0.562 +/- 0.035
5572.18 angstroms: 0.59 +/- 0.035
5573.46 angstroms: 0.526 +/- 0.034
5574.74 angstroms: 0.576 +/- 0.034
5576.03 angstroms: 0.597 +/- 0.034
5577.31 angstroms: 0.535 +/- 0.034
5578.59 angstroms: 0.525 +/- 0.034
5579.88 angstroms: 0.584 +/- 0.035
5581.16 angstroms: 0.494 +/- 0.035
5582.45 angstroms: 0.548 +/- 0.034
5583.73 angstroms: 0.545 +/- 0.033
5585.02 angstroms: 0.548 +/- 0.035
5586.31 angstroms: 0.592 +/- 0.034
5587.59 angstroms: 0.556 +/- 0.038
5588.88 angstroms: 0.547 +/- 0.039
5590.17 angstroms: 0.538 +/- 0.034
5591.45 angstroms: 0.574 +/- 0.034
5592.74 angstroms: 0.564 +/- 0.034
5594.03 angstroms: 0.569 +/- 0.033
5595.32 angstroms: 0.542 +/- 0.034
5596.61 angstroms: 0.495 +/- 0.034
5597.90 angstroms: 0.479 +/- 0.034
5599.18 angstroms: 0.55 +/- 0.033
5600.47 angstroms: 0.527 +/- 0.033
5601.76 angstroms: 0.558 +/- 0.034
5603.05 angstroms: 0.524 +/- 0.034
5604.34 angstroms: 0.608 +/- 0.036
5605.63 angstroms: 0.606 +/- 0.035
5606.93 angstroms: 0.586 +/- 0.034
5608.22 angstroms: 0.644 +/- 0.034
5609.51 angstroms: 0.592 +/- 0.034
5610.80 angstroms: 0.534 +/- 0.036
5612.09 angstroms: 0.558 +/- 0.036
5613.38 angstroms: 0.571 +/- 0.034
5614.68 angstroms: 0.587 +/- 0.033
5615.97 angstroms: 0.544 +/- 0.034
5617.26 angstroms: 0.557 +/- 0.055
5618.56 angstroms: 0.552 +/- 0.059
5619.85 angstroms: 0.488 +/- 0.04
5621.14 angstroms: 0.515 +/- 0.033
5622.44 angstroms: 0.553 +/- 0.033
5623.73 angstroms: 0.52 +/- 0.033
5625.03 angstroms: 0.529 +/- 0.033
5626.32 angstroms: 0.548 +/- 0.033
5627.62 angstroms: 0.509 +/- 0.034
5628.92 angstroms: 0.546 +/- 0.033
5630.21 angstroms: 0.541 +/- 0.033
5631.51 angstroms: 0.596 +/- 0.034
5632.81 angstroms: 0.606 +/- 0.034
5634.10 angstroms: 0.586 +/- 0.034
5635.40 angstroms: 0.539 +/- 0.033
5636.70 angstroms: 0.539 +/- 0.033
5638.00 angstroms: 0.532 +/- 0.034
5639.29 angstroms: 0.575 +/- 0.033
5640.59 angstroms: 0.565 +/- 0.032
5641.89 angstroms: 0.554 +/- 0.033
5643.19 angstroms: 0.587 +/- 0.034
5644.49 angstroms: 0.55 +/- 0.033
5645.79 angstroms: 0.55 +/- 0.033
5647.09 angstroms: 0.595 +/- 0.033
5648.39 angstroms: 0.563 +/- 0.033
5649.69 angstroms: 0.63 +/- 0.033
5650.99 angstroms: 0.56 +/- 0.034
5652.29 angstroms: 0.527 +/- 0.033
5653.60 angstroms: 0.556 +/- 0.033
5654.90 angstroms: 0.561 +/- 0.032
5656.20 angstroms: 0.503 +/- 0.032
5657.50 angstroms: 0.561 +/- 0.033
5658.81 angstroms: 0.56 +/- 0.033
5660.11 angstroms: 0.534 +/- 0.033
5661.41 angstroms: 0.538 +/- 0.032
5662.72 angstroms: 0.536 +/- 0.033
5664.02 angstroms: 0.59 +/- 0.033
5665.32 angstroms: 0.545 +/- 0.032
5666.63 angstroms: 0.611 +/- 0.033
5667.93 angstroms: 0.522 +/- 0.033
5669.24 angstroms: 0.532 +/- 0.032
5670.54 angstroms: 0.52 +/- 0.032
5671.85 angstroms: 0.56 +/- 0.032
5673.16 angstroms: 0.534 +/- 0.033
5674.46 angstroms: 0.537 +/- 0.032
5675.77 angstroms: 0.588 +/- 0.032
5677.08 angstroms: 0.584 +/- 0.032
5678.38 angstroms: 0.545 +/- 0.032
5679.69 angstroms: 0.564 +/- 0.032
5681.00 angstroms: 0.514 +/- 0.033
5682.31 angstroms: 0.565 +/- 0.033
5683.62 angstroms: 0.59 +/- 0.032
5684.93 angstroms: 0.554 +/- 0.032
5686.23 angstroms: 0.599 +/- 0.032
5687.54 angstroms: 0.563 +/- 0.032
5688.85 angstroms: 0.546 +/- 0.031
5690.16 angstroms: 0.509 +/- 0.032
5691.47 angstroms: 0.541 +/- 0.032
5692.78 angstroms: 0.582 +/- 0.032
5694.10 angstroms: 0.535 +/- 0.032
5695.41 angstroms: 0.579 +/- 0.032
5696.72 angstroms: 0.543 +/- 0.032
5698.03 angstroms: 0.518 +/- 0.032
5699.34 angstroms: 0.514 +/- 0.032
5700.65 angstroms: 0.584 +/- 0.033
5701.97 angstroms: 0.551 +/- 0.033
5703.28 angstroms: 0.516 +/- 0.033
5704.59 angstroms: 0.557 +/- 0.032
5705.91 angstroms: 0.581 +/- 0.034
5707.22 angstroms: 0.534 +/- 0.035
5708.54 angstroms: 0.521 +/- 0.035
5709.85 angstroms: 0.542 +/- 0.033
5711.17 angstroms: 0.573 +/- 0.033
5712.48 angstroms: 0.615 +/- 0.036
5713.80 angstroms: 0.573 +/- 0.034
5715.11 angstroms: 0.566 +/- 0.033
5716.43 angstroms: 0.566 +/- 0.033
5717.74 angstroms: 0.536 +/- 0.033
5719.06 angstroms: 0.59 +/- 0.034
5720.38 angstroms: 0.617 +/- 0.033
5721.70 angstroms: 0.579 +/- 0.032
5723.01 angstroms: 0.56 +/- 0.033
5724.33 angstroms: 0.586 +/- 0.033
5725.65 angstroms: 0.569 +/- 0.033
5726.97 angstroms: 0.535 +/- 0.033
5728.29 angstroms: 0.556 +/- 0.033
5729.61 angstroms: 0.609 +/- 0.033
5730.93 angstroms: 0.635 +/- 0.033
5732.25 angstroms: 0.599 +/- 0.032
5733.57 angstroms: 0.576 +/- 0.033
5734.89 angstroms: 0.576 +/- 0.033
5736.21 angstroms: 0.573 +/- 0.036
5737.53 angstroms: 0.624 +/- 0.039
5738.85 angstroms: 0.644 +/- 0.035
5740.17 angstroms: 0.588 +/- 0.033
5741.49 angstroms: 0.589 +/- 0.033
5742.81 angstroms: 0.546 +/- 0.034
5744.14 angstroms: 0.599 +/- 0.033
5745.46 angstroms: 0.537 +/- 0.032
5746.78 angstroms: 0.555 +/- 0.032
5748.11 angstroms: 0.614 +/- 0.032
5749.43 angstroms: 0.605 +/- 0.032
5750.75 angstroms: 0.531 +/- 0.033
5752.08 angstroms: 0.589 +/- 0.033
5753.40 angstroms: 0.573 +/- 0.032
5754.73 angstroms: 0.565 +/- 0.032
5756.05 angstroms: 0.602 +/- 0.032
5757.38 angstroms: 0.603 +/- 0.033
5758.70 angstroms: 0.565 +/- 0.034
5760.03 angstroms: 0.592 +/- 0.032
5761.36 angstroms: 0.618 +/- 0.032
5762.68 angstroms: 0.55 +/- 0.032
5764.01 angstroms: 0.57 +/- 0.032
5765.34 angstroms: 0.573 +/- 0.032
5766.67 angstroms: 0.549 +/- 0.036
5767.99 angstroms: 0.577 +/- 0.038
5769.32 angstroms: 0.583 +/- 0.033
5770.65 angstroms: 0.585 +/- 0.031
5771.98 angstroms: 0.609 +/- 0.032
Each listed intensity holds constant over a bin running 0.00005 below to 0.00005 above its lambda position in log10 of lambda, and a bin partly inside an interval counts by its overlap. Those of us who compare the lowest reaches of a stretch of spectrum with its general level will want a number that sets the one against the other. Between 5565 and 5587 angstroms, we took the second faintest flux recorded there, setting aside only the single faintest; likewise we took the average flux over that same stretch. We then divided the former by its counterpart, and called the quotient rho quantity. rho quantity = 0.895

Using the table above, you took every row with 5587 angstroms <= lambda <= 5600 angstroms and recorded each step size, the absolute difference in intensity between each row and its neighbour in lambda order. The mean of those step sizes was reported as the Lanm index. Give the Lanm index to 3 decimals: 0.026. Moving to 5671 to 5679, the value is 0.025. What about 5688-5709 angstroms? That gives 0.035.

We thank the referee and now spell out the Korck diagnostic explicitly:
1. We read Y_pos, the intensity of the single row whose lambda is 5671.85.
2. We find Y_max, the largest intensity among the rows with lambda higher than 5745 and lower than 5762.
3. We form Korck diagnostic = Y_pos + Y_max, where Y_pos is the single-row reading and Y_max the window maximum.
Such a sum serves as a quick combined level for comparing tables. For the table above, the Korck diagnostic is 1.18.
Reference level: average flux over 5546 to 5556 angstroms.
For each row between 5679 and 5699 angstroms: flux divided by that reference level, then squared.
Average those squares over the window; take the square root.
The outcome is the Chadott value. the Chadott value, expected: 0.952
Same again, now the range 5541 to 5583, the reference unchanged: 0.968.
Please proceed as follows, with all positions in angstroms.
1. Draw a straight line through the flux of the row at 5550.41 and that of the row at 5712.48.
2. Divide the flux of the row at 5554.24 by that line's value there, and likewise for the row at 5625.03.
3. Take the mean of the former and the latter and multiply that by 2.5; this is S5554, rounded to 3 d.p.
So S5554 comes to 2.177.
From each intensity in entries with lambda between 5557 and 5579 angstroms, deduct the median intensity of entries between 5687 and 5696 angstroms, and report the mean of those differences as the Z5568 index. 0.010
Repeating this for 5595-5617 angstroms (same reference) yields 0.013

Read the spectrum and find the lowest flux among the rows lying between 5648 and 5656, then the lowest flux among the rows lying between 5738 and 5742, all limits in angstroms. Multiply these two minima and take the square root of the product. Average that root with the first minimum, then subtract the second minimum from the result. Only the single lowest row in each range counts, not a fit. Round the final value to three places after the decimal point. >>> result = -0.046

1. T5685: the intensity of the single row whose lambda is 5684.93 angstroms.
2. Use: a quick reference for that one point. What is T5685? 0.554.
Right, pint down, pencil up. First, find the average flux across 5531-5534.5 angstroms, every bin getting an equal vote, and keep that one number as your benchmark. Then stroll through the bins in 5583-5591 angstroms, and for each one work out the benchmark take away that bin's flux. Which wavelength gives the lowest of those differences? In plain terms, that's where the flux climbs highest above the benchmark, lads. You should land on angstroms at 5586.31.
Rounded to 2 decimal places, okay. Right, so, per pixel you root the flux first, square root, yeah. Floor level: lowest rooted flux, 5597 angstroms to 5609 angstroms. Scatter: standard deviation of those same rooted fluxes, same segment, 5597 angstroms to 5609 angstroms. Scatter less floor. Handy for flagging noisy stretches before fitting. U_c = -0.66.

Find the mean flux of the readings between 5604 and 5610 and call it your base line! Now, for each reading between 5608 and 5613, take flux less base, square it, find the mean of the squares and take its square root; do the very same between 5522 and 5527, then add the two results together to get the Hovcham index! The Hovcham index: 0.118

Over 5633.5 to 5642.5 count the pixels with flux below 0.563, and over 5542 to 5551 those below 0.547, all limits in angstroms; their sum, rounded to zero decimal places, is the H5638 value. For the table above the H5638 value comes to 4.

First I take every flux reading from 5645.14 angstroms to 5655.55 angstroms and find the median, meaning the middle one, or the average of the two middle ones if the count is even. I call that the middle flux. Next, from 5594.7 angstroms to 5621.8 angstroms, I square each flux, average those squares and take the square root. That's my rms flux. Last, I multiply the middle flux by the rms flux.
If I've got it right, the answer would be 0.311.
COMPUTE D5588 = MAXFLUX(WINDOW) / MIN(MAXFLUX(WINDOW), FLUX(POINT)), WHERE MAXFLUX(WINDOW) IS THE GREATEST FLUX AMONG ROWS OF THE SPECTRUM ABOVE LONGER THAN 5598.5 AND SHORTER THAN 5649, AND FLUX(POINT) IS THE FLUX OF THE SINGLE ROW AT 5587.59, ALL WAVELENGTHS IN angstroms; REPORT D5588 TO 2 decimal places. 1.16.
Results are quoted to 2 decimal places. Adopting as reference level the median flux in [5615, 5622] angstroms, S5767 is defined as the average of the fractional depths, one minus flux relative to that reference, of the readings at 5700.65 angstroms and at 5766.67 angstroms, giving -0.04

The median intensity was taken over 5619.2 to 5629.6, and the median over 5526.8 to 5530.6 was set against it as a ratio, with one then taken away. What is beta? -0.030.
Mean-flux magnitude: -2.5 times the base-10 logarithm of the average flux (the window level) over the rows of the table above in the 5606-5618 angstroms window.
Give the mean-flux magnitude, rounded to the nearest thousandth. 0.601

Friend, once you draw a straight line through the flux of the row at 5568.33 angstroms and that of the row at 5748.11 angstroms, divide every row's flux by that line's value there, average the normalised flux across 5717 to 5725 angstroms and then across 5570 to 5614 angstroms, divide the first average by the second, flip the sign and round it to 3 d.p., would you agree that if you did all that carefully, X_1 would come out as -0.954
